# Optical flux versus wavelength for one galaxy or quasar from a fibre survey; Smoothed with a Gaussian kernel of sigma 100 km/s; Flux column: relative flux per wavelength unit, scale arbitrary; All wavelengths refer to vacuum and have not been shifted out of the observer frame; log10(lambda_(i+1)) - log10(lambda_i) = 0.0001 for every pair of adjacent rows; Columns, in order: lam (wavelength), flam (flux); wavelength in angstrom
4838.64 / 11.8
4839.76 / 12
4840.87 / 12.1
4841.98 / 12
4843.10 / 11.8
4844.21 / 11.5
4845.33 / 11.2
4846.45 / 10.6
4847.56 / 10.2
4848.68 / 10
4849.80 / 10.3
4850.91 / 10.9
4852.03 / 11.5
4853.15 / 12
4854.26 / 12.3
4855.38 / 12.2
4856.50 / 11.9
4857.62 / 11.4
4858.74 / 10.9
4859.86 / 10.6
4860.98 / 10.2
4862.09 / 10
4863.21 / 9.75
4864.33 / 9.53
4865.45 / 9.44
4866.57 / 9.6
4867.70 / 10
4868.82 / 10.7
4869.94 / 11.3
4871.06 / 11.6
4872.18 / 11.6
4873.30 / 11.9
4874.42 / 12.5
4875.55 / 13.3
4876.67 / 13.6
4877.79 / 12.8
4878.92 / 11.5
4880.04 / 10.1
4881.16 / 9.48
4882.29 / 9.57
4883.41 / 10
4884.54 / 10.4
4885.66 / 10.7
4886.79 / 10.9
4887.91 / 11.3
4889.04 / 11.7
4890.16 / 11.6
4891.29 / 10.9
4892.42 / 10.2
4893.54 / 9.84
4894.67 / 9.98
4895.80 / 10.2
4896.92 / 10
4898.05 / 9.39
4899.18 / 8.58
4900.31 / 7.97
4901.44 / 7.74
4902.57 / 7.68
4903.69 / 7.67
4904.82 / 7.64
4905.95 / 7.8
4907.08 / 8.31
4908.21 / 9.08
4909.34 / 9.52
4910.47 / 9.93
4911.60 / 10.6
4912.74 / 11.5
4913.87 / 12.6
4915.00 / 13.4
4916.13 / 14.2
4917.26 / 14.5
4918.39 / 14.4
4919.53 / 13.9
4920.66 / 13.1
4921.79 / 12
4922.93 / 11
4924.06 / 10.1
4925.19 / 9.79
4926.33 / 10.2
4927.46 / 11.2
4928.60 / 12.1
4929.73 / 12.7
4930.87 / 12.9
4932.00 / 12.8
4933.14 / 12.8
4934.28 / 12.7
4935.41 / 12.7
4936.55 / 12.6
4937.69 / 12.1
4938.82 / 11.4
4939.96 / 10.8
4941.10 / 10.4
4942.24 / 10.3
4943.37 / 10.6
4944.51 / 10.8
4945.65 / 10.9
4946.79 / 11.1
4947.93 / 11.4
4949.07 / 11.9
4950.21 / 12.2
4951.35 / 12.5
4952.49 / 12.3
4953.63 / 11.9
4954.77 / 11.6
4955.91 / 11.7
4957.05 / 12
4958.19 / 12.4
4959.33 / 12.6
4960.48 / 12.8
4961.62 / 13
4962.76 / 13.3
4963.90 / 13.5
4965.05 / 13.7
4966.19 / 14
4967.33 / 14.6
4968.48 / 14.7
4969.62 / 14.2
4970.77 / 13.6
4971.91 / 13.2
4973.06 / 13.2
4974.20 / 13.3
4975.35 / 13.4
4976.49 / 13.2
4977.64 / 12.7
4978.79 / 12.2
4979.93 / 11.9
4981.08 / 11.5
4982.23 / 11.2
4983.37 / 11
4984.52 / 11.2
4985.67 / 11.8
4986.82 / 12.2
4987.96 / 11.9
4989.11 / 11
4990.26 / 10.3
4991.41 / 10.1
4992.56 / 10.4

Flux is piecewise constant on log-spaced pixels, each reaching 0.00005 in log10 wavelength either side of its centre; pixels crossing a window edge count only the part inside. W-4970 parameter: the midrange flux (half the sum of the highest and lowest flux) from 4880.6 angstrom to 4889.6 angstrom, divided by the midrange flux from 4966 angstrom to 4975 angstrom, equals 0.76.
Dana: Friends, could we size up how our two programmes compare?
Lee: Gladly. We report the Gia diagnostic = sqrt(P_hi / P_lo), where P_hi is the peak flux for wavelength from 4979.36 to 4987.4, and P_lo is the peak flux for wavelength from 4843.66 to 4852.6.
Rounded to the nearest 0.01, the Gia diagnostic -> 1.03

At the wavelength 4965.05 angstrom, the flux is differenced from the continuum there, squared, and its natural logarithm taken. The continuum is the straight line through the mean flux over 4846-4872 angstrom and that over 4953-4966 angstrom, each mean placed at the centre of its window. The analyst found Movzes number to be 0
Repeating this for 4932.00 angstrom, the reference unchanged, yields -1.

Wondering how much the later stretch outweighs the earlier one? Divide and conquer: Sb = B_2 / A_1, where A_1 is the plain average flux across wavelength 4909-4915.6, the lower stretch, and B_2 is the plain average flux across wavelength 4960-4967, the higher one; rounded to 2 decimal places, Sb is 1.19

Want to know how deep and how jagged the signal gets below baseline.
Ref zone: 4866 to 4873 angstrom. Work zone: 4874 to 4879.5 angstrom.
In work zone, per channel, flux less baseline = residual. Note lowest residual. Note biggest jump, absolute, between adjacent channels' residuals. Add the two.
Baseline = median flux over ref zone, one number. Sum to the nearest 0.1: 1.8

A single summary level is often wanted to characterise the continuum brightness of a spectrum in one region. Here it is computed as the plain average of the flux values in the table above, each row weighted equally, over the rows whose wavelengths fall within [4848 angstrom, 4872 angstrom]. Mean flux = 10.8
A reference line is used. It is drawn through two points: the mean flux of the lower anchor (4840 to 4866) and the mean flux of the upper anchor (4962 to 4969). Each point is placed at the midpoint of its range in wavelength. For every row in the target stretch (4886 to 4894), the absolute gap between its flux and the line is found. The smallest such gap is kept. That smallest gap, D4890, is 0.23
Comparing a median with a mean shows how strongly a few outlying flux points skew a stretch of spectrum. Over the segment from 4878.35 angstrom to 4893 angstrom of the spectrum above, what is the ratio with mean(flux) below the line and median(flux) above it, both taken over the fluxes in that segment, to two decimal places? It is 1.01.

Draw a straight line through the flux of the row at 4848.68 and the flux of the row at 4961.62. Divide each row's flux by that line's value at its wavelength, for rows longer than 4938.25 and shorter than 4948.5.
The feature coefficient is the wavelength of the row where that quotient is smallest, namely 4942.24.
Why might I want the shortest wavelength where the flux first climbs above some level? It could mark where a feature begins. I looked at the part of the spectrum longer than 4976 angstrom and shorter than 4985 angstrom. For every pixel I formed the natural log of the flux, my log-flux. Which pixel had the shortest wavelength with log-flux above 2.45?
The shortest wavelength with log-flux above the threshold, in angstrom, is 4976.49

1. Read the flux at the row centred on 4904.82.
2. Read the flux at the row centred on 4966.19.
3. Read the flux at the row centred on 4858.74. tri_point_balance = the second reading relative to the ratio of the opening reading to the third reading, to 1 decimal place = 20.0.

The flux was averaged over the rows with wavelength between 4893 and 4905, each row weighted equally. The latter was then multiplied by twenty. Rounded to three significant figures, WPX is 176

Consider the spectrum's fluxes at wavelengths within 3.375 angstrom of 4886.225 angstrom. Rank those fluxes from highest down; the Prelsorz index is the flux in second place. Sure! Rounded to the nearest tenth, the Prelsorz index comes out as 11.3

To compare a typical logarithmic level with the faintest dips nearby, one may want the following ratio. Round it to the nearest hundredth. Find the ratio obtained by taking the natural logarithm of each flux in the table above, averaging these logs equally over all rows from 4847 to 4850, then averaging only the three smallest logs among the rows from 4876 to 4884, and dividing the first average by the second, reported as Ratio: 1.02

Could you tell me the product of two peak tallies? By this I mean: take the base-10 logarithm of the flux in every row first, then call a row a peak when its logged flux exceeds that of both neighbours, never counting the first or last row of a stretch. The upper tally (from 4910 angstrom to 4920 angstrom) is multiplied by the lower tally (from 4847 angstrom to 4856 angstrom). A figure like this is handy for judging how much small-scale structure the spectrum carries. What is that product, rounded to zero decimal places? 1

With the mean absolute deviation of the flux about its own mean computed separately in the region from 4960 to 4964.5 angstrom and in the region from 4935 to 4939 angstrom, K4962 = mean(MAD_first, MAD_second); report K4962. 0.35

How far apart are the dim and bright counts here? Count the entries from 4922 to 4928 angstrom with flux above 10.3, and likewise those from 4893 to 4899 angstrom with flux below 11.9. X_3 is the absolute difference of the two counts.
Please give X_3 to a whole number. 3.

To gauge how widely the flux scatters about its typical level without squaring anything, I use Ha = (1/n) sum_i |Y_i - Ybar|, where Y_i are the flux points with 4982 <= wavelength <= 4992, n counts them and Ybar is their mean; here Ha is 0.5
